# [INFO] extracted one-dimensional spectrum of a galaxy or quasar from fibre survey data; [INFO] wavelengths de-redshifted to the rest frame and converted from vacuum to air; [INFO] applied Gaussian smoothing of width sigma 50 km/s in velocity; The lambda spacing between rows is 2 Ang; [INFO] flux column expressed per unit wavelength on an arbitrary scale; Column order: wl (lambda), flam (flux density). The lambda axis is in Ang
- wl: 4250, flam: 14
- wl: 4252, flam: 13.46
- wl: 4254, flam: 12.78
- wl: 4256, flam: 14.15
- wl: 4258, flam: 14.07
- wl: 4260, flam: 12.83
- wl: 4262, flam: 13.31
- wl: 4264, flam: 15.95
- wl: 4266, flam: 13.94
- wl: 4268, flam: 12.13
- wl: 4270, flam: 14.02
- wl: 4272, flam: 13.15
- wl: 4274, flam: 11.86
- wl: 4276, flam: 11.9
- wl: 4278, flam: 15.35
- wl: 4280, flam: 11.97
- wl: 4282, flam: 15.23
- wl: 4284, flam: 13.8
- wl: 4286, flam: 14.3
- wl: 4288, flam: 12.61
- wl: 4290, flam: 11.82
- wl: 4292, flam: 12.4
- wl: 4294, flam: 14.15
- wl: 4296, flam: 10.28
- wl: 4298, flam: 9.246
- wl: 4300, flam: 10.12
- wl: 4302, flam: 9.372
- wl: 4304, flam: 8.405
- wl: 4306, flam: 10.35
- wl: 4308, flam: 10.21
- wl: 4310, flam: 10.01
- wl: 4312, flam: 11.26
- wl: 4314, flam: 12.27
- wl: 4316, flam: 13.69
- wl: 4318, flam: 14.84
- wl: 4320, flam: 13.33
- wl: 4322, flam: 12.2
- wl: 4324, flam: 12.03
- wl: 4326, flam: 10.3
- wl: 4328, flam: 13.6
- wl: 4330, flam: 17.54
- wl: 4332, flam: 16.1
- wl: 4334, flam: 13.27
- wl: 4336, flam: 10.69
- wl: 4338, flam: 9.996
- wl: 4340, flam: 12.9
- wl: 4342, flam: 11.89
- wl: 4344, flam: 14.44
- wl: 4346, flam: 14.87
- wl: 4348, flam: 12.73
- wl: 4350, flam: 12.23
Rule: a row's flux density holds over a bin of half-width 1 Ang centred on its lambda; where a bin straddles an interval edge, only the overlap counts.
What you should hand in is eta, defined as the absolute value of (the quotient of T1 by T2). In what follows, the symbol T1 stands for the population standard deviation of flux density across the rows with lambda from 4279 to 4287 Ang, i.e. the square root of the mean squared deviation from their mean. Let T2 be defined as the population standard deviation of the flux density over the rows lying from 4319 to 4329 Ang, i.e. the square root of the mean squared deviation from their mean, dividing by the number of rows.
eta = 1.02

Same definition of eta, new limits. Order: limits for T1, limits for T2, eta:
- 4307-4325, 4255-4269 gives 1.33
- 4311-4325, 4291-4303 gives 0.63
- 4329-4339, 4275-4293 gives 2.18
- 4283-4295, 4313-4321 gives 1.03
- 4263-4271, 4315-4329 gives 0.99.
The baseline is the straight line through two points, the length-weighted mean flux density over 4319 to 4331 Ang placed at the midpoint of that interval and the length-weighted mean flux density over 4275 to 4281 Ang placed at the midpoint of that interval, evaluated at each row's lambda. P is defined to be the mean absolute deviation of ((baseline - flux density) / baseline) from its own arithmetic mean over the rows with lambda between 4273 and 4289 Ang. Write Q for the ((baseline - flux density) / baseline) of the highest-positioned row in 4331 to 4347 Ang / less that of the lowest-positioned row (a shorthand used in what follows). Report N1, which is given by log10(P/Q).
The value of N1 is 0.0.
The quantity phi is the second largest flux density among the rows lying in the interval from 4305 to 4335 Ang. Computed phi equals 16.1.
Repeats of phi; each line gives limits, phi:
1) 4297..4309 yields 10.21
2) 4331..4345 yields 14.44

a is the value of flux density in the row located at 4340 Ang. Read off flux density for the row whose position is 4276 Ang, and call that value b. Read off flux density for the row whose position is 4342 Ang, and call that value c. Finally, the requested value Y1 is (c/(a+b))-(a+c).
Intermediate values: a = 12.9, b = 11.9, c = 11.89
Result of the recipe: -24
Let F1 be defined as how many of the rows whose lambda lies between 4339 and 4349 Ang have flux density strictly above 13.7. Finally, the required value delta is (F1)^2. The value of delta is 4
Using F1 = 2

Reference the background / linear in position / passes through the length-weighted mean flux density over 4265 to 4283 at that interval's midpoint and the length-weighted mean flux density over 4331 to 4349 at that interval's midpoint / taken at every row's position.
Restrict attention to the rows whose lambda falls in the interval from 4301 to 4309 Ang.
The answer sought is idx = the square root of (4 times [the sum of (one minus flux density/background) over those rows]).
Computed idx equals 2.1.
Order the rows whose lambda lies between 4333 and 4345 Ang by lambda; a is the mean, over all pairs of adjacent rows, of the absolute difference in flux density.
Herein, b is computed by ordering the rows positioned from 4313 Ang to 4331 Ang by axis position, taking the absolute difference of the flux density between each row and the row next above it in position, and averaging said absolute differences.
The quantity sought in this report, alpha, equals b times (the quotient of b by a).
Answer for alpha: 1.7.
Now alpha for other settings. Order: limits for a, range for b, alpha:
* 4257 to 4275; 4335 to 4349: 1.7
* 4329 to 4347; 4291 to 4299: 2.7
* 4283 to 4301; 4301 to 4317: 0.7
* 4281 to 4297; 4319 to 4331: 2.8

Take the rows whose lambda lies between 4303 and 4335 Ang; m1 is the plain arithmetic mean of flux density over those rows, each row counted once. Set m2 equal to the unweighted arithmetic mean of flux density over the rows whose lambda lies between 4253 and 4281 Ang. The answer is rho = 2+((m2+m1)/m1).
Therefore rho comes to 4.07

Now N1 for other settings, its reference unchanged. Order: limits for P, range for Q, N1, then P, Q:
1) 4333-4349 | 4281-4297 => -0.6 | 0.099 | 0.38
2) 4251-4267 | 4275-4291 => 0.8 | 0.055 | 0.01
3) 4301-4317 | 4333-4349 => 0.4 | 0.097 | 0.04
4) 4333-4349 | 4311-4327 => 0.1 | 0.099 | 0.07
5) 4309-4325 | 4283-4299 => -0.6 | 0.085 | 0.35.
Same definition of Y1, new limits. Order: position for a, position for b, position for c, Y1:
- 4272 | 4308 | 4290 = -24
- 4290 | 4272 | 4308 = -22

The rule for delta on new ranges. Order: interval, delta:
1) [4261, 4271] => 9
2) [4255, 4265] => 9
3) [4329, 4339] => 4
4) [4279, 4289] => 9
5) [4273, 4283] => 4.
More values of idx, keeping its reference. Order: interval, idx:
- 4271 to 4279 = 0.5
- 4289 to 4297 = 1.1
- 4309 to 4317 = 1.3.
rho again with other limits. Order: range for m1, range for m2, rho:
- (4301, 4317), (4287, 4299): 4.10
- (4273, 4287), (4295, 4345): 3.88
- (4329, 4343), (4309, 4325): 3.94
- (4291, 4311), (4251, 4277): 4.28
